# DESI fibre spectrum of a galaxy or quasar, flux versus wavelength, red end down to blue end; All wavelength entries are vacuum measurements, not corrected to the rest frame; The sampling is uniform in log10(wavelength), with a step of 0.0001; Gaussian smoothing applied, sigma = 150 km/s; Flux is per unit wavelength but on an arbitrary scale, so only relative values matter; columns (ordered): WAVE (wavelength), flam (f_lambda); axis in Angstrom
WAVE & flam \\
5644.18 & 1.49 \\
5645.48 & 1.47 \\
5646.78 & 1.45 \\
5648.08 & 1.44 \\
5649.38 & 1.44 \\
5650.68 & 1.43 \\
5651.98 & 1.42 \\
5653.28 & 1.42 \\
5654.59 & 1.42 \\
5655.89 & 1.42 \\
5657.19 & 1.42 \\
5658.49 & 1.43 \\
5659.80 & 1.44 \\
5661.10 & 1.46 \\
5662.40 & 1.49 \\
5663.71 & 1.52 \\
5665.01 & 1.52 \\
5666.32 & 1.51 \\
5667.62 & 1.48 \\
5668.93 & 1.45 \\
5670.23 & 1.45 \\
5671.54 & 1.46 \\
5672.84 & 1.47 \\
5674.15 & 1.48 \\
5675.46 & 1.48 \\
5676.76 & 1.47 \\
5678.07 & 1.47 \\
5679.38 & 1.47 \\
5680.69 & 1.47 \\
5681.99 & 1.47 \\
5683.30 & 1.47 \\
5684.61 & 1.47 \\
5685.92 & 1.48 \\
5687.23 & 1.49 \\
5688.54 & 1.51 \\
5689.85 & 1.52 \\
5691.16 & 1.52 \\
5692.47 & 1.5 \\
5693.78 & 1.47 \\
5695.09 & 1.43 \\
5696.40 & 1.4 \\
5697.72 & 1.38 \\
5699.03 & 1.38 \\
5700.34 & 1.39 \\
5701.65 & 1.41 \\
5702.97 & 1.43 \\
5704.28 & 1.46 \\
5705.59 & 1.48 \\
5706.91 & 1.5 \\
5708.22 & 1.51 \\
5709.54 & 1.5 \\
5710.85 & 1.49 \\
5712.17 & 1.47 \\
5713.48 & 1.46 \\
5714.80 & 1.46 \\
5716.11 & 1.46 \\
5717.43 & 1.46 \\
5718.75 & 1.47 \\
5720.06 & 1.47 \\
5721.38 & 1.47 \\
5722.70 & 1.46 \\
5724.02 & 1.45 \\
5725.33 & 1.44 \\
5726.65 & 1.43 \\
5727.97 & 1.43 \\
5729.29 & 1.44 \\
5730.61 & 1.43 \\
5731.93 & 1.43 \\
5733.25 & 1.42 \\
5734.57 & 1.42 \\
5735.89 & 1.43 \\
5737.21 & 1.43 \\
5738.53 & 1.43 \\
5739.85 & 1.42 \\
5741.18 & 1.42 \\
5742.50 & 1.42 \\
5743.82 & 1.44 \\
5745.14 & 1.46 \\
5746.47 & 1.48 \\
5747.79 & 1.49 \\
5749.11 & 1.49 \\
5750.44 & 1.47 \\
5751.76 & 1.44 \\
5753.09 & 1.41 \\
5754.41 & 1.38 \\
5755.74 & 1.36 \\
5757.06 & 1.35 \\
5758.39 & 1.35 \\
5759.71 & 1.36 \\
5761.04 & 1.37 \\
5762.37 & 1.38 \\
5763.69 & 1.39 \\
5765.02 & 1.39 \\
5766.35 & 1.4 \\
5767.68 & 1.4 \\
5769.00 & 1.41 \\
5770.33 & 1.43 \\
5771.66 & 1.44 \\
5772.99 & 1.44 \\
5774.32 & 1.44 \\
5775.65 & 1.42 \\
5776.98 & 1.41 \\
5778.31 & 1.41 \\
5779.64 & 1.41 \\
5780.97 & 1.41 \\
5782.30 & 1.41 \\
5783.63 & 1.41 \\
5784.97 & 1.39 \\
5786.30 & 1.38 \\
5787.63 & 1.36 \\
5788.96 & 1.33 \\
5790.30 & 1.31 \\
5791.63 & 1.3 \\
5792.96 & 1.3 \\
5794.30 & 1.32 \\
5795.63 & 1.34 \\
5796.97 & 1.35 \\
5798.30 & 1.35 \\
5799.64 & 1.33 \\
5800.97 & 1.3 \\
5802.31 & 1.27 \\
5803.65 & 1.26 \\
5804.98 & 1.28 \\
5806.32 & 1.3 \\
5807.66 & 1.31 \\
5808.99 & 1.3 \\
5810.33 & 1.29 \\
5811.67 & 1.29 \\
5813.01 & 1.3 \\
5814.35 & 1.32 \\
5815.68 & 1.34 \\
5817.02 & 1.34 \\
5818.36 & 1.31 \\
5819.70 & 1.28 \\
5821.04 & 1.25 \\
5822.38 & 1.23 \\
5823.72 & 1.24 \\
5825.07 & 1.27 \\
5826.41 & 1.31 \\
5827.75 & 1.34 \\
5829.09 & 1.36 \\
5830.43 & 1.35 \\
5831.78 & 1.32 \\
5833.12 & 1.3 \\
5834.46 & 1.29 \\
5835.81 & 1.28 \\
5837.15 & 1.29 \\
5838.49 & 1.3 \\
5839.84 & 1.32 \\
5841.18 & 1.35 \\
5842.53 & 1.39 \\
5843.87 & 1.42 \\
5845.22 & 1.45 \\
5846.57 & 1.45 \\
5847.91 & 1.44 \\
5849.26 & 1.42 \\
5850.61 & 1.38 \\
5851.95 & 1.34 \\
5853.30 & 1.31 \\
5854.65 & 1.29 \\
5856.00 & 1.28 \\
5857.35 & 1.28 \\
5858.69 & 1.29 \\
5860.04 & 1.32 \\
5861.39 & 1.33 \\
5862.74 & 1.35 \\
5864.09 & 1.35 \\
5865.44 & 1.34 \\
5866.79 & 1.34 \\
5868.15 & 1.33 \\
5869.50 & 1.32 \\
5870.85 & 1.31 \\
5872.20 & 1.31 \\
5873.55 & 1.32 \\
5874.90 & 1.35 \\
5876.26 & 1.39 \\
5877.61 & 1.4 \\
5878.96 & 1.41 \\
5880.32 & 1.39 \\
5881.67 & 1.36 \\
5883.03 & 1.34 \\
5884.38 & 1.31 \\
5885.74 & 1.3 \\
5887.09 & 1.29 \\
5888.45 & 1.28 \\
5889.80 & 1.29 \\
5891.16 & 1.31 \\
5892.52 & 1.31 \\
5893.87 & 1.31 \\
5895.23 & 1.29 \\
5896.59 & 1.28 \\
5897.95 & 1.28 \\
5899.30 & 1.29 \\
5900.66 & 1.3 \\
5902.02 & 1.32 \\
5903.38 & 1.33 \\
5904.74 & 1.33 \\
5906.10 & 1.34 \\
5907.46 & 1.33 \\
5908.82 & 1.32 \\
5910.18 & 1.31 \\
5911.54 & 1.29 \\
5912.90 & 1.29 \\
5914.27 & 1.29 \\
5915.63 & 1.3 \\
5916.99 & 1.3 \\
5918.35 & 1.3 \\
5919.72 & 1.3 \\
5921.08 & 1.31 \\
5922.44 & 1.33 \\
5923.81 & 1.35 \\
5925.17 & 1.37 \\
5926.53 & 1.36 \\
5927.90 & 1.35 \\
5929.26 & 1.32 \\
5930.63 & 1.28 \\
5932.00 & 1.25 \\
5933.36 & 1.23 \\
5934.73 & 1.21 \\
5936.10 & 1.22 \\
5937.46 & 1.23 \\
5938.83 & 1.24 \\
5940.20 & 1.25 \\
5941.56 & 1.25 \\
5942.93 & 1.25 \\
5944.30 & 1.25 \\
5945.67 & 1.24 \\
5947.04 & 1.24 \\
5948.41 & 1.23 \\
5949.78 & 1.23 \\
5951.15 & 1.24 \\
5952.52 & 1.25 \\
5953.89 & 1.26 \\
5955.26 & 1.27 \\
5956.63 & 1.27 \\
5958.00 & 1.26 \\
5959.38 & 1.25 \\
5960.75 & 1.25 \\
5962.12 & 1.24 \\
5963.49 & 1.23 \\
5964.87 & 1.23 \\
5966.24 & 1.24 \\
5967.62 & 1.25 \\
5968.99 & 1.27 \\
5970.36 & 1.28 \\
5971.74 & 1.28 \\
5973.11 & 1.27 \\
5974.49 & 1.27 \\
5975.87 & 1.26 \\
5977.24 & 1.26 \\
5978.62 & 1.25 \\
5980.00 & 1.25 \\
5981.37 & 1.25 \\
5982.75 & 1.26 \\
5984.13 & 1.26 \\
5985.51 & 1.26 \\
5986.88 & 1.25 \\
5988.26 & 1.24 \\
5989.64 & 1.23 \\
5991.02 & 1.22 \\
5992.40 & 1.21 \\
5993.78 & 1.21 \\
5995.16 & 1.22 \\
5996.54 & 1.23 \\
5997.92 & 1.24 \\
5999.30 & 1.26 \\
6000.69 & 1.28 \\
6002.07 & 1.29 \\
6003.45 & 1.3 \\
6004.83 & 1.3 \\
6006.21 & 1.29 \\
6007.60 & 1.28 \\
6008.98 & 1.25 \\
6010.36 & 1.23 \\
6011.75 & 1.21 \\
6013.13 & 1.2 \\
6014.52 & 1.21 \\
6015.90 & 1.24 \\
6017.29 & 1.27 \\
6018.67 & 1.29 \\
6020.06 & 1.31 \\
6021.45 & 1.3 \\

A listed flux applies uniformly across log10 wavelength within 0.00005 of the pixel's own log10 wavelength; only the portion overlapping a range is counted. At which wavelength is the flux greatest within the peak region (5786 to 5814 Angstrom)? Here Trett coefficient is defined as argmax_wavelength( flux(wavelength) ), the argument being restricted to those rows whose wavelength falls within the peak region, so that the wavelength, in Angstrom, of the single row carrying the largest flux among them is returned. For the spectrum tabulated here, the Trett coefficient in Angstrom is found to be 5786.30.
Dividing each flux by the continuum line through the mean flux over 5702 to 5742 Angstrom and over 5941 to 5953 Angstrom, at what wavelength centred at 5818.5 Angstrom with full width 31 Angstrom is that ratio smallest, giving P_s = 5822.38 Angstrom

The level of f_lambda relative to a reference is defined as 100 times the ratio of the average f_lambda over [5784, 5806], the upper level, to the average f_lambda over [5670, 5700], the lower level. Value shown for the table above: 90.3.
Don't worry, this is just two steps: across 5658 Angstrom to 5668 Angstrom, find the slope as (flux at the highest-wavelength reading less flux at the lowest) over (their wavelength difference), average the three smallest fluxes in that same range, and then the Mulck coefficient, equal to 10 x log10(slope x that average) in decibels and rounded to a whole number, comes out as -21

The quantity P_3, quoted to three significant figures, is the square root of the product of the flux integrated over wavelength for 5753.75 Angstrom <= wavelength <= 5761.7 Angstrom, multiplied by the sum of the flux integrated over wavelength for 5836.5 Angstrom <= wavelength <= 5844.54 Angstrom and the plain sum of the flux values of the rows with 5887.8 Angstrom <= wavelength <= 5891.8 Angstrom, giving 12.6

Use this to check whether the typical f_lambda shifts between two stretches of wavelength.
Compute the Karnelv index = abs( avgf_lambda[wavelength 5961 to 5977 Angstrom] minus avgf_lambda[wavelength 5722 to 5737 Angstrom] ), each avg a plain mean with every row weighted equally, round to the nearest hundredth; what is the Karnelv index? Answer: 0.18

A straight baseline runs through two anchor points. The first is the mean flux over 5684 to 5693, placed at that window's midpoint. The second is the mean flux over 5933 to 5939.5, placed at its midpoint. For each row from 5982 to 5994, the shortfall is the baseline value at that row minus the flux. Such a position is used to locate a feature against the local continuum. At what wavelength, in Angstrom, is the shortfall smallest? 5985.51 Angstrom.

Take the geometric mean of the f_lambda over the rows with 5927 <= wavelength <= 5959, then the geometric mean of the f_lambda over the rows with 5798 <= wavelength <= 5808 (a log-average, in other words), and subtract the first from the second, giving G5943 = 0.047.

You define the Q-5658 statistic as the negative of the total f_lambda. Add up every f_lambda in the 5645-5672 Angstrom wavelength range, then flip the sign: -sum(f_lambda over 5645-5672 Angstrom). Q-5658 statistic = -31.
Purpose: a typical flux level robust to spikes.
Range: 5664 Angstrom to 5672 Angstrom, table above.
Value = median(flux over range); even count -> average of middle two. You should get 1.47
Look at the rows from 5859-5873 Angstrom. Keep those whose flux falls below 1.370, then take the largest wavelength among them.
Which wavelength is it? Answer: 5872.20 Angstrom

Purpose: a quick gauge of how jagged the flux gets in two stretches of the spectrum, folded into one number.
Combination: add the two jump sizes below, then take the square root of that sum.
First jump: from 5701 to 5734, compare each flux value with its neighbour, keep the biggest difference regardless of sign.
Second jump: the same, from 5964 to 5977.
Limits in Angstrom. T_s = 0.224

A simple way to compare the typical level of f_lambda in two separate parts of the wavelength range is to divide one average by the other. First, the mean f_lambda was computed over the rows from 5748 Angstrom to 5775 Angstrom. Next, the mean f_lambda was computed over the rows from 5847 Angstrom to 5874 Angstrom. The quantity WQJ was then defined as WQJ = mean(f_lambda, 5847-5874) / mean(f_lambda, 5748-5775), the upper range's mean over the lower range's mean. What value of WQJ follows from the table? 0.948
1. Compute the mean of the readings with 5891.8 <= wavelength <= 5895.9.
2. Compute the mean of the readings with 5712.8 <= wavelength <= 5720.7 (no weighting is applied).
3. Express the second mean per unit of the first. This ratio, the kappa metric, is 1.12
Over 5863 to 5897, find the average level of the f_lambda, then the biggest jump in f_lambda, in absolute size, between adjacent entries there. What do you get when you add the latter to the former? 1.37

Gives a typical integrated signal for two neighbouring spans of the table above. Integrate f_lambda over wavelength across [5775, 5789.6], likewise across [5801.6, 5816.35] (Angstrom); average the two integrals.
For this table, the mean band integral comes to 19.7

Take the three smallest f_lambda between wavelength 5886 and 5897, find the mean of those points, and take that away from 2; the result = 0.72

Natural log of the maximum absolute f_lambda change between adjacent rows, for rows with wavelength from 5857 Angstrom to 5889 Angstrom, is -3.22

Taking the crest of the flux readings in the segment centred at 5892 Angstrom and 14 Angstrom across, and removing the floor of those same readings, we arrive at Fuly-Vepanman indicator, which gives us 0.030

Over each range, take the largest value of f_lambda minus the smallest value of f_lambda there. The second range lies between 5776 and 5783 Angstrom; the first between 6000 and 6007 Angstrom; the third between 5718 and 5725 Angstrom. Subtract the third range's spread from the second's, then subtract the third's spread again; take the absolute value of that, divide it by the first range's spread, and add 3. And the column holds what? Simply 5.00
